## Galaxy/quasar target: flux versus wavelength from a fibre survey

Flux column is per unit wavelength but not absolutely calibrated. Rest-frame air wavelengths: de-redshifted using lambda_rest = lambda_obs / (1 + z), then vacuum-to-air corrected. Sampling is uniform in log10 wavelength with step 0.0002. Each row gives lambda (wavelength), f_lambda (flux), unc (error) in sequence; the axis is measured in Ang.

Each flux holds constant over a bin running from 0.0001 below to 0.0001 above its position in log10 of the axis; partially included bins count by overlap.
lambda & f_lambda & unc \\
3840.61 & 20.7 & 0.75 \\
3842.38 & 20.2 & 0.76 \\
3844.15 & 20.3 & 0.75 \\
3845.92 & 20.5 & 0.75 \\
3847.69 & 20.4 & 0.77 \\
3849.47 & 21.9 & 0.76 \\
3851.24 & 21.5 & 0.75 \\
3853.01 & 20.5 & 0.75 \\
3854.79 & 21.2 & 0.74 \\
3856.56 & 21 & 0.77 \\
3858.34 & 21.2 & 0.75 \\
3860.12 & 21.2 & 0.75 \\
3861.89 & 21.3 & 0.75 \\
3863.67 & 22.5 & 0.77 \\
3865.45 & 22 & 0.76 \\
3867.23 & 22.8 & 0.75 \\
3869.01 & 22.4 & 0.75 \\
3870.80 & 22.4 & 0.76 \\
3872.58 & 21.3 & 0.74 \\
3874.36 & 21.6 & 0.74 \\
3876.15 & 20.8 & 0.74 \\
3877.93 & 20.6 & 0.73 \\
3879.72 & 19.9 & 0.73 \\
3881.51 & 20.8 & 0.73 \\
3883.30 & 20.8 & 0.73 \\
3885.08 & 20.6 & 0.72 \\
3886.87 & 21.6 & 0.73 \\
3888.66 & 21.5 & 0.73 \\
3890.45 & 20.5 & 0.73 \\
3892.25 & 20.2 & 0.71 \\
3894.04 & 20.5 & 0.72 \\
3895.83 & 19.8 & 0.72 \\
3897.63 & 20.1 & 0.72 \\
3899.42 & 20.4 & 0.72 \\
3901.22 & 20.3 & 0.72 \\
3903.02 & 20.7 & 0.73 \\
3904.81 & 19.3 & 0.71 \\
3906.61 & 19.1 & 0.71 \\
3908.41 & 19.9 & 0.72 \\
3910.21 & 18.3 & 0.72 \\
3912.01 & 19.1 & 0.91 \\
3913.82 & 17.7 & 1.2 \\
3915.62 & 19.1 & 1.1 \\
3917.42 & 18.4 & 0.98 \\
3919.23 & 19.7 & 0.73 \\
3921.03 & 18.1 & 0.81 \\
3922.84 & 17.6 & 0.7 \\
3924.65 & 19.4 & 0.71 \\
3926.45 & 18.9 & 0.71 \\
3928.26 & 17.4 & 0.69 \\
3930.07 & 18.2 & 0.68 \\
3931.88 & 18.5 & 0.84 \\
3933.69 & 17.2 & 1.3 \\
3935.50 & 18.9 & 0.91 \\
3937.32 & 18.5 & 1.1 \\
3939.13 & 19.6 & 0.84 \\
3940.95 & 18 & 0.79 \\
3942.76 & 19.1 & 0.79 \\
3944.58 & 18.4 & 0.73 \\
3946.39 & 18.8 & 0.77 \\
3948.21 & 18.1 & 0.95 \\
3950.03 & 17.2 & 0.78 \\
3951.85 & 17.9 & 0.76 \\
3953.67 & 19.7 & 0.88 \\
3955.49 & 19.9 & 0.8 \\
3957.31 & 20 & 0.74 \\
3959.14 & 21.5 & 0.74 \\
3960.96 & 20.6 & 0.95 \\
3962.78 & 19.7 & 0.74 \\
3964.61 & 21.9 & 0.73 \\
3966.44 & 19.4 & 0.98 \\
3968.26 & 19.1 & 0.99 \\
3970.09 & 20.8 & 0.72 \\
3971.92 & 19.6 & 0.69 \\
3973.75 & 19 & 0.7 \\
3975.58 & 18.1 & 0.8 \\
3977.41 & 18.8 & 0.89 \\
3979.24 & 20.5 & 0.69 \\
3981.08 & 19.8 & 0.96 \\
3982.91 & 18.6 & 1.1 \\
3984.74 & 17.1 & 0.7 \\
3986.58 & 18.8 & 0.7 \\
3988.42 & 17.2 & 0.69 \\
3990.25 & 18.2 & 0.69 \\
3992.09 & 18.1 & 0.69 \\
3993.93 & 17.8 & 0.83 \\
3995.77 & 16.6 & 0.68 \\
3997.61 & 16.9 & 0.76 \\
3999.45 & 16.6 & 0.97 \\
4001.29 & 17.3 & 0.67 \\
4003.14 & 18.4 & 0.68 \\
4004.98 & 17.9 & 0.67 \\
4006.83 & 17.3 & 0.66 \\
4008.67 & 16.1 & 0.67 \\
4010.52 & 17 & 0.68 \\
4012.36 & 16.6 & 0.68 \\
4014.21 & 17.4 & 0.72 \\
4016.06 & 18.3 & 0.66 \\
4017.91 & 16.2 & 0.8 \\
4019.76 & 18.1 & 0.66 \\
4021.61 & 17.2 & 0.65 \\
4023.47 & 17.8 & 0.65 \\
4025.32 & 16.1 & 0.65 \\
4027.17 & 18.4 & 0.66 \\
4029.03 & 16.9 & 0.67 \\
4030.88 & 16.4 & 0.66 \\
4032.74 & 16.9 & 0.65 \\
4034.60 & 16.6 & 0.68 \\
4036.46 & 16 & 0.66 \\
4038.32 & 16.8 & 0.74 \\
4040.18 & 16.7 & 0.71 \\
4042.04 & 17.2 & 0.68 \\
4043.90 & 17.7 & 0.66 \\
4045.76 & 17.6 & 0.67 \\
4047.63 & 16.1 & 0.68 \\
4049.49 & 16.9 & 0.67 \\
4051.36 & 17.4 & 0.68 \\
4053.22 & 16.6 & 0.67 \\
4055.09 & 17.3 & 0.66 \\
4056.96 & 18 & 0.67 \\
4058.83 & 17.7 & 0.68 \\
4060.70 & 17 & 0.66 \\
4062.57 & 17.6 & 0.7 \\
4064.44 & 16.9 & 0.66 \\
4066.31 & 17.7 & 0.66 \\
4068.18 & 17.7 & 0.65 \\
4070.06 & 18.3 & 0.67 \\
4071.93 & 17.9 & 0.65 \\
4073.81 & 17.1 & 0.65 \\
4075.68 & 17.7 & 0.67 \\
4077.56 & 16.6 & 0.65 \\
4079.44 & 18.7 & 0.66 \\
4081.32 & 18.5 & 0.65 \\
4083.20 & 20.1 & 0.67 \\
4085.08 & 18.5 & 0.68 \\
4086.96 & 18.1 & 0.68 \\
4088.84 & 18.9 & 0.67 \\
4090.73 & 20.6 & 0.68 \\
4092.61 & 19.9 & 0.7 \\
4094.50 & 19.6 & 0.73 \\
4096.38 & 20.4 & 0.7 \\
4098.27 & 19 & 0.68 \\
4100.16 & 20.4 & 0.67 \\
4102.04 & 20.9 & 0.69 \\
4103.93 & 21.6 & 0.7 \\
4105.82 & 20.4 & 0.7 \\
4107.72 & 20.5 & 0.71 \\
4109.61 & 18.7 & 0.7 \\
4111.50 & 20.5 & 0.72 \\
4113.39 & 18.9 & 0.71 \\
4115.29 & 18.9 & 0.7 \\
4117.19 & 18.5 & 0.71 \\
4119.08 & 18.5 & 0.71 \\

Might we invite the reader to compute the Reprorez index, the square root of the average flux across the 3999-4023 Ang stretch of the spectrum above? 4.2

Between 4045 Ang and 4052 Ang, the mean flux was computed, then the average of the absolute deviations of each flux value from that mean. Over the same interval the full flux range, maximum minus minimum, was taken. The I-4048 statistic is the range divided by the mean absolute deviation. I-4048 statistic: 3.00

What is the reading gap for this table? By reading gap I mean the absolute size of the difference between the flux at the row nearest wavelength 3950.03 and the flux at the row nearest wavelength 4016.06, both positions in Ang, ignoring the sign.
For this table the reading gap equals 1.1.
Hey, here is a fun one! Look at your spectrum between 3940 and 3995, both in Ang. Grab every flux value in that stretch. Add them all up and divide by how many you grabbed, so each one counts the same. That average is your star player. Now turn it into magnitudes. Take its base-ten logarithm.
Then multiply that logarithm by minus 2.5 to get -3.20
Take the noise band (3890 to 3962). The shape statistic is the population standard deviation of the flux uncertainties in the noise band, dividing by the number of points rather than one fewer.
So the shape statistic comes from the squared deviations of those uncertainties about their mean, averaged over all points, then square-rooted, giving 0.15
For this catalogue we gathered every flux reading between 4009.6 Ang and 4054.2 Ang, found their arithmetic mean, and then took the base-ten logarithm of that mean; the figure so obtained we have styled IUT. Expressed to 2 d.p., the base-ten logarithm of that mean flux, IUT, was 1.23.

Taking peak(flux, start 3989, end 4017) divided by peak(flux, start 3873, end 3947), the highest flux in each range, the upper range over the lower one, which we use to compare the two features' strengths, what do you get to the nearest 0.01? 0.85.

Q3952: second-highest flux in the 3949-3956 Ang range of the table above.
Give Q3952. 19.7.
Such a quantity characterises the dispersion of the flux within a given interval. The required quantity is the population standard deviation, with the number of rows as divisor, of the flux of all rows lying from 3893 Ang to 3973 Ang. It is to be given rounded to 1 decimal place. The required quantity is 1.1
